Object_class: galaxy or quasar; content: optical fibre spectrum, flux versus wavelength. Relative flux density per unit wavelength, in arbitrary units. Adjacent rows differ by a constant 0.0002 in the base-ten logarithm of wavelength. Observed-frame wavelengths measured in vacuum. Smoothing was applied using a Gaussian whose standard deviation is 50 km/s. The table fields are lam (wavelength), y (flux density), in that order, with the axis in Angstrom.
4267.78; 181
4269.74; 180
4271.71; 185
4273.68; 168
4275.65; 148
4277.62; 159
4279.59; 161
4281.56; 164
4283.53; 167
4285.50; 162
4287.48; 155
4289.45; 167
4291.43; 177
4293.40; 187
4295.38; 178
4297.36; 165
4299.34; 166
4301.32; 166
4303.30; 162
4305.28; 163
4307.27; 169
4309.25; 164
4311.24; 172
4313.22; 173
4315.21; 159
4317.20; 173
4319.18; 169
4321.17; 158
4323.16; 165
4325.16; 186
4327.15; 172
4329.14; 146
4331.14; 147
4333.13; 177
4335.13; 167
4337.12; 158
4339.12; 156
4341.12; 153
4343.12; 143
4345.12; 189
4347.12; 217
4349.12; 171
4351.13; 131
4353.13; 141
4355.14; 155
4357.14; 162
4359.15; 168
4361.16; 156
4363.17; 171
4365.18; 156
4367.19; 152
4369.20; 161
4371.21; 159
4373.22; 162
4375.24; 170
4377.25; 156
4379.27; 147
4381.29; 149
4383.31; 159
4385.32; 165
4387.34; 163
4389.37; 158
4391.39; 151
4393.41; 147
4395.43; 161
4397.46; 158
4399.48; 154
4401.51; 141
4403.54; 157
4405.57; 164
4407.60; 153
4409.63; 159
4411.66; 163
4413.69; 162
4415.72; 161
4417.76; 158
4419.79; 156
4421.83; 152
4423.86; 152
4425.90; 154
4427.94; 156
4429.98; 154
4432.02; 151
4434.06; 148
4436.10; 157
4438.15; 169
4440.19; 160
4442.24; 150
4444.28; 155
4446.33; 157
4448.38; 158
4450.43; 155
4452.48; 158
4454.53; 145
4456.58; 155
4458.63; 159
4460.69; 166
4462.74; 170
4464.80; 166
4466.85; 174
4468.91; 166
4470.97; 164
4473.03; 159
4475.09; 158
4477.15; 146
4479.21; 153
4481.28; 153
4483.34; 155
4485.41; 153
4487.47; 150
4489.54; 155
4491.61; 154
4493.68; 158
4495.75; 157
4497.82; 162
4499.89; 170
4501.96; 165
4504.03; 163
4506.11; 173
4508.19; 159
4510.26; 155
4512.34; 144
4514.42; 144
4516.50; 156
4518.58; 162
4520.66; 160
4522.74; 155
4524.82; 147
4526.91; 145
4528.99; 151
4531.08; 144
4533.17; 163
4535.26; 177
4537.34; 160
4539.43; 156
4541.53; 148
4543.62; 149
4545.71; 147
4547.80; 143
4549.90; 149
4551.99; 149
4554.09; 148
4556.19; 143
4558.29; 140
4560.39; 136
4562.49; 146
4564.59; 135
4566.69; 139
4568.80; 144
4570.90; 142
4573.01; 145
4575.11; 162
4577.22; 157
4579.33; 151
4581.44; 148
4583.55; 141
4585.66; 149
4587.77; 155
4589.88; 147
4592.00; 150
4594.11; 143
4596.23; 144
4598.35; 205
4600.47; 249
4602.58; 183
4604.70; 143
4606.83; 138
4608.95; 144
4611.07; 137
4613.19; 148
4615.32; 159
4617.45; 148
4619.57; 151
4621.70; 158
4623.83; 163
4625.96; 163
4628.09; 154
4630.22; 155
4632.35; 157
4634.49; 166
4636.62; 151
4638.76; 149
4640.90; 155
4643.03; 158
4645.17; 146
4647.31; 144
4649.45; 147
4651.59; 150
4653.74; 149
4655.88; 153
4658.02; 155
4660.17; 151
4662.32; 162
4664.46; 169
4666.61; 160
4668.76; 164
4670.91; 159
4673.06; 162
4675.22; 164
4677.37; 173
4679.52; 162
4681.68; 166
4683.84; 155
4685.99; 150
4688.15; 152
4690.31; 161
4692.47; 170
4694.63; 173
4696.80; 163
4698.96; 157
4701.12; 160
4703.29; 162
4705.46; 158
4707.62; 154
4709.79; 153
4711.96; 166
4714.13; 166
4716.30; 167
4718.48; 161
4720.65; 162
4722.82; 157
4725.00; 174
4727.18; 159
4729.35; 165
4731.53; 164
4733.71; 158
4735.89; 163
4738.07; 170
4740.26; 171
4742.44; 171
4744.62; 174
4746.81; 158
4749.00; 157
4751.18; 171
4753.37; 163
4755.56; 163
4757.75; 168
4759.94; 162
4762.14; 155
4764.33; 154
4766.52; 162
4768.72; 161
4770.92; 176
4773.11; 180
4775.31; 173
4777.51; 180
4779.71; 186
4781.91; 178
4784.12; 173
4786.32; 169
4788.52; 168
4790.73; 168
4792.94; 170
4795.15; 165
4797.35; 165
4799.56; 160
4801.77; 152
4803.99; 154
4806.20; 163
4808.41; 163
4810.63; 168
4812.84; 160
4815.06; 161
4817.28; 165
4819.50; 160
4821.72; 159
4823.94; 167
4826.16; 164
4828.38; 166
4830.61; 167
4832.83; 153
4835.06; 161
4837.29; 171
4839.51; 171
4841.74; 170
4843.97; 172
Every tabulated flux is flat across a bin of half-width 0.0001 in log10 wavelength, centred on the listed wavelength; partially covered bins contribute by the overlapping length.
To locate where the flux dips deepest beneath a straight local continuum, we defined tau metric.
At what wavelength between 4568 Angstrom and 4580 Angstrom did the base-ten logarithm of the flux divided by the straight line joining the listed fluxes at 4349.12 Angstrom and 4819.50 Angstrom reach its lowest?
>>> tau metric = 4570.90 Angstrom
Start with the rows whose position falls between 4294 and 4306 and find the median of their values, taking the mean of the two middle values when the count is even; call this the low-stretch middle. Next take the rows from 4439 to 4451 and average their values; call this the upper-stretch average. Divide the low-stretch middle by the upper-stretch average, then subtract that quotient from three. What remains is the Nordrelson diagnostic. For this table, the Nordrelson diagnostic 1.94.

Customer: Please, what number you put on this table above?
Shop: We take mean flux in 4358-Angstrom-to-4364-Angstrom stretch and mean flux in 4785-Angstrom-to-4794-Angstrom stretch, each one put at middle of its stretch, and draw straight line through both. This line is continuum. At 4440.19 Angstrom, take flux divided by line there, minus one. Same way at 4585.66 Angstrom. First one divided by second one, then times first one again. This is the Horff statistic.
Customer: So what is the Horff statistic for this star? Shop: -0.01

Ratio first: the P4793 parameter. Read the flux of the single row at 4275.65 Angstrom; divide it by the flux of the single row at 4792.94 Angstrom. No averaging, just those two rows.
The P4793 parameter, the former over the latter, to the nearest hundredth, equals 0.87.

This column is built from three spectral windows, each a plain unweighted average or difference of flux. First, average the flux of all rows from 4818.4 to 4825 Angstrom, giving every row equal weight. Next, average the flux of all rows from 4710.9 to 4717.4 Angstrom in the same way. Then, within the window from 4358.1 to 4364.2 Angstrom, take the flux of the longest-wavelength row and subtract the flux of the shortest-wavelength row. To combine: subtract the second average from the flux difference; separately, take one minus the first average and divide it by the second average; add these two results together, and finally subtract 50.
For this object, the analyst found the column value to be -214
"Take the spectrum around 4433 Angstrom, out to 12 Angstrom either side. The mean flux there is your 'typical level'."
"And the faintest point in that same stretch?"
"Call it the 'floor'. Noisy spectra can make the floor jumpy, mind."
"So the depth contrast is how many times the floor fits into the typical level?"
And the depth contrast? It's 1.05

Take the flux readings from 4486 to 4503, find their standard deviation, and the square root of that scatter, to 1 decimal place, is 2.5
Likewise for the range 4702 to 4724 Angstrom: 2.2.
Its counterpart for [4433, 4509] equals 2.7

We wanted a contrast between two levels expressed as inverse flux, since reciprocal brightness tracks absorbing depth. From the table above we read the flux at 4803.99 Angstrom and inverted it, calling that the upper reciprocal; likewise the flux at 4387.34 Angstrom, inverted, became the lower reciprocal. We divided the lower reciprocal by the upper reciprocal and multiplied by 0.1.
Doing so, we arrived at 0.094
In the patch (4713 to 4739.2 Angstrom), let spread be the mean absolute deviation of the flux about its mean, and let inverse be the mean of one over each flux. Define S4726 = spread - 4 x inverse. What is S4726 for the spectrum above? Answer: 3.8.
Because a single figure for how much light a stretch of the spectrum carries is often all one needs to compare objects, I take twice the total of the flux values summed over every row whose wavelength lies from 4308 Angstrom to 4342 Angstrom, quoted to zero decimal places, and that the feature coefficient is 5590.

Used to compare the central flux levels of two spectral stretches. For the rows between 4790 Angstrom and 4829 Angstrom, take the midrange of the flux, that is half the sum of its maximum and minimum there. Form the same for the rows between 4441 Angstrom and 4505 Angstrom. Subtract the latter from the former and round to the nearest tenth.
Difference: 1.5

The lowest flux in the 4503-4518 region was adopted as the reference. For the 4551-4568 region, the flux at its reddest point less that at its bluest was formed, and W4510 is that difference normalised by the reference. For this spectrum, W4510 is -0.07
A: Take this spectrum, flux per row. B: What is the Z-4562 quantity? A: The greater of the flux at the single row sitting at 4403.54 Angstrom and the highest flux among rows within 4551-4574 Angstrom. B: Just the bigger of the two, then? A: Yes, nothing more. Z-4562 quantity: 157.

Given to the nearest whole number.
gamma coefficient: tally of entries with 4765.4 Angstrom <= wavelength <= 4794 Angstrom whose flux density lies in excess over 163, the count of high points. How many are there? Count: 11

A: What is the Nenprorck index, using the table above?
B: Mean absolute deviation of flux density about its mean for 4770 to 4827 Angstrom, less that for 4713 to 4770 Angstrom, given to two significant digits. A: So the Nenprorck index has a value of 1.7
